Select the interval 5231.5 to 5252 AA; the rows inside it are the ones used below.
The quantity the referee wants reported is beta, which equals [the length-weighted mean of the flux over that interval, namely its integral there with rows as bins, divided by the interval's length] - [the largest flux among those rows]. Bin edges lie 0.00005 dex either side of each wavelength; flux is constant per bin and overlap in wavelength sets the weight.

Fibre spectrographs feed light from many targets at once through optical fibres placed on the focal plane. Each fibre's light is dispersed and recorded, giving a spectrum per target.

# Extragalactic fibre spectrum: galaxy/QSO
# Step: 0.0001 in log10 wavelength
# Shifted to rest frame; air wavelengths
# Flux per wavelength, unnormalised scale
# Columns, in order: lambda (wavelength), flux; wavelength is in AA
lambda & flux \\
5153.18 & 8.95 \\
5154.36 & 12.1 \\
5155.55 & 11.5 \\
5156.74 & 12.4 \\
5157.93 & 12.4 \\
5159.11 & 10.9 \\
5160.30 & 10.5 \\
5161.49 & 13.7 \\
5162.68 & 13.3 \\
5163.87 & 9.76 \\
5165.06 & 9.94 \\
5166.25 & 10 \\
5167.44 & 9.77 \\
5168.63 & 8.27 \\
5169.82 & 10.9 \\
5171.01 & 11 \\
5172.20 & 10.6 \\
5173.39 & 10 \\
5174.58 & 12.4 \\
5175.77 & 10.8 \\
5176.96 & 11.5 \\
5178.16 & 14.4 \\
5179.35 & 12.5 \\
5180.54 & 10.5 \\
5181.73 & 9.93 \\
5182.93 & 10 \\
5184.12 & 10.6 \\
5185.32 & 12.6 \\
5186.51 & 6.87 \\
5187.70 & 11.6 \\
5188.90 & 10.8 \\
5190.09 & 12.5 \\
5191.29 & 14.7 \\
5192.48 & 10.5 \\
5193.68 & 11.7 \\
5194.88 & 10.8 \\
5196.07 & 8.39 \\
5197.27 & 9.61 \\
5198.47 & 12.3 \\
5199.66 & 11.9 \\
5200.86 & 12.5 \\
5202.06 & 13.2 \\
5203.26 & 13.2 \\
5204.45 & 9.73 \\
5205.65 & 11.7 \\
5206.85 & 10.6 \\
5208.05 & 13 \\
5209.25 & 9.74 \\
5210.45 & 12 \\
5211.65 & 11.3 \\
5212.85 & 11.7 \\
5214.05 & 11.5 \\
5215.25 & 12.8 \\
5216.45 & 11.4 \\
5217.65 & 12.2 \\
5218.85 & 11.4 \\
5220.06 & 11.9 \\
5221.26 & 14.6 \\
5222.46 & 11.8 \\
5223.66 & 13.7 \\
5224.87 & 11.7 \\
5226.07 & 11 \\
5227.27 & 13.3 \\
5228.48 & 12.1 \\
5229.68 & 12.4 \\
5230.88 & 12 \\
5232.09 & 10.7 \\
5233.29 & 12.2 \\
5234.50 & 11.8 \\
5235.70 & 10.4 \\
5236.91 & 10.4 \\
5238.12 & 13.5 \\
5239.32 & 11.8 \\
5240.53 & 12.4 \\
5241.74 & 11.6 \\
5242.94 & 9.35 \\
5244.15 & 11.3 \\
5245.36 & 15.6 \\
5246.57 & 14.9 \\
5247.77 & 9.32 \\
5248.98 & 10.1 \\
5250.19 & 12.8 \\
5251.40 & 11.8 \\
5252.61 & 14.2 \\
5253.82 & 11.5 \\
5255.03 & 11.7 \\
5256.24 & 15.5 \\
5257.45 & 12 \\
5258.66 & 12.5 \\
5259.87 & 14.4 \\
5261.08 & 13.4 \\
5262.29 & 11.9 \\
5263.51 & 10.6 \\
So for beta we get -3.8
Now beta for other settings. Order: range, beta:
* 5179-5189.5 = -2.0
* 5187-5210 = -3.2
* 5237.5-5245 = -1.7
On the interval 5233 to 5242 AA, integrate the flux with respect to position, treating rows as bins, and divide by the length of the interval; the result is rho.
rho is 11.7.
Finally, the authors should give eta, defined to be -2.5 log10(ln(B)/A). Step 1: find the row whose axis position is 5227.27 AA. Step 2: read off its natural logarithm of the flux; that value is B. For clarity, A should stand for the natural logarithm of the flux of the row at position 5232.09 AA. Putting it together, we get 0.99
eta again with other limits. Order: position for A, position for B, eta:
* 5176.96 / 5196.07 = 1.28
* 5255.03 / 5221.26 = 0.99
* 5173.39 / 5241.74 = 1.02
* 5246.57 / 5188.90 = 1.23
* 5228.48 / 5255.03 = 1.11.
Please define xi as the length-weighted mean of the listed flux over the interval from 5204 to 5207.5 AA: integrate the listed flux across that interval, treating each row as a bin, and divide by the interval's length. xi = 10.7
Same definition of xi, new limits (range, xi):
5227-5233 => 12.0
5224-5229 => 12.1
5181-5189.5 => 10.3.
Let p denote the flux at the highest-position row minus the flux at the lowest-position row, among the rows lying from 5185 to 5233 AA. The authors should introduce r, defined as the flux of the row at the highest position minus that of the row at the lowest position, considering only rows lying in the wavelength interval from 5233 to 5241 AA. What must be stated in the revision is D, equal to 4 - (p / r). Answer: 13.5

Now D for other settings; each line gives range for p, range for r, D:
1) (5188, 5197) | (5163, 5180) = 4.9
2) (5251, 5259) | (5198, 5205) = 4.3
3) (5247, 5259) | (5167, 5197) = 6.3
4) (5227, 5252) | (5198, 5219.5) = 2.3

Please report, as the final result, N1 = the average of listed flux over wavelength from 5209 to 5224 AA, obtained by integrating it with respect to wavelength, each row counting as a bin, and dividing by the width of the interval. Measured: 12.0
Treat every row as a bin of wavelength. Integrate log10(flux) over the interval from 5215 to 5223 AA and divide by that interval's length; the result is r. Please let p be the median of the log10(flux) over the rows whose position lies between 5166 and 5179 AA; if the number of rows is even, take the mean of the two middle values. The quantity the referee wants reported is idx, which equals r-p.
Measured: 0.05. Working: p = 1.03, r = 1.09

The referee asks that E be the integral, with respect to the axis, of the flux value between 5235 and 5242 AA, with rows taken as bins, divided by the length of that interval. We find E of 11.7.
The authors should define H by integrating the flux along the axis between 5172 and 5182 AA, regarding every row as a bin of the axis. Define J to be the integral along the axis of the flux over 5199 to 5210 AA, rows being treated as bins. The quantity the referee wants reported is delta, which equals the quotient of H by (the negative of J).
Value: -0.89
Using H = 115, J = 129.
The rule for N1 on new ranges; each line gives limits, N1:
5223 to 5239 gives 11.9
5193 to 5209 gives 11.4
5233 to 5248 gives 11.9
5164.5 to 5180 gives 10.9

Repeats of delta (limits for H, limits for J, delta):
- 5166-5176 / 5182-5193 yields -0.85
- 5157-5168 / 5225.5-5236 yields -0.99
